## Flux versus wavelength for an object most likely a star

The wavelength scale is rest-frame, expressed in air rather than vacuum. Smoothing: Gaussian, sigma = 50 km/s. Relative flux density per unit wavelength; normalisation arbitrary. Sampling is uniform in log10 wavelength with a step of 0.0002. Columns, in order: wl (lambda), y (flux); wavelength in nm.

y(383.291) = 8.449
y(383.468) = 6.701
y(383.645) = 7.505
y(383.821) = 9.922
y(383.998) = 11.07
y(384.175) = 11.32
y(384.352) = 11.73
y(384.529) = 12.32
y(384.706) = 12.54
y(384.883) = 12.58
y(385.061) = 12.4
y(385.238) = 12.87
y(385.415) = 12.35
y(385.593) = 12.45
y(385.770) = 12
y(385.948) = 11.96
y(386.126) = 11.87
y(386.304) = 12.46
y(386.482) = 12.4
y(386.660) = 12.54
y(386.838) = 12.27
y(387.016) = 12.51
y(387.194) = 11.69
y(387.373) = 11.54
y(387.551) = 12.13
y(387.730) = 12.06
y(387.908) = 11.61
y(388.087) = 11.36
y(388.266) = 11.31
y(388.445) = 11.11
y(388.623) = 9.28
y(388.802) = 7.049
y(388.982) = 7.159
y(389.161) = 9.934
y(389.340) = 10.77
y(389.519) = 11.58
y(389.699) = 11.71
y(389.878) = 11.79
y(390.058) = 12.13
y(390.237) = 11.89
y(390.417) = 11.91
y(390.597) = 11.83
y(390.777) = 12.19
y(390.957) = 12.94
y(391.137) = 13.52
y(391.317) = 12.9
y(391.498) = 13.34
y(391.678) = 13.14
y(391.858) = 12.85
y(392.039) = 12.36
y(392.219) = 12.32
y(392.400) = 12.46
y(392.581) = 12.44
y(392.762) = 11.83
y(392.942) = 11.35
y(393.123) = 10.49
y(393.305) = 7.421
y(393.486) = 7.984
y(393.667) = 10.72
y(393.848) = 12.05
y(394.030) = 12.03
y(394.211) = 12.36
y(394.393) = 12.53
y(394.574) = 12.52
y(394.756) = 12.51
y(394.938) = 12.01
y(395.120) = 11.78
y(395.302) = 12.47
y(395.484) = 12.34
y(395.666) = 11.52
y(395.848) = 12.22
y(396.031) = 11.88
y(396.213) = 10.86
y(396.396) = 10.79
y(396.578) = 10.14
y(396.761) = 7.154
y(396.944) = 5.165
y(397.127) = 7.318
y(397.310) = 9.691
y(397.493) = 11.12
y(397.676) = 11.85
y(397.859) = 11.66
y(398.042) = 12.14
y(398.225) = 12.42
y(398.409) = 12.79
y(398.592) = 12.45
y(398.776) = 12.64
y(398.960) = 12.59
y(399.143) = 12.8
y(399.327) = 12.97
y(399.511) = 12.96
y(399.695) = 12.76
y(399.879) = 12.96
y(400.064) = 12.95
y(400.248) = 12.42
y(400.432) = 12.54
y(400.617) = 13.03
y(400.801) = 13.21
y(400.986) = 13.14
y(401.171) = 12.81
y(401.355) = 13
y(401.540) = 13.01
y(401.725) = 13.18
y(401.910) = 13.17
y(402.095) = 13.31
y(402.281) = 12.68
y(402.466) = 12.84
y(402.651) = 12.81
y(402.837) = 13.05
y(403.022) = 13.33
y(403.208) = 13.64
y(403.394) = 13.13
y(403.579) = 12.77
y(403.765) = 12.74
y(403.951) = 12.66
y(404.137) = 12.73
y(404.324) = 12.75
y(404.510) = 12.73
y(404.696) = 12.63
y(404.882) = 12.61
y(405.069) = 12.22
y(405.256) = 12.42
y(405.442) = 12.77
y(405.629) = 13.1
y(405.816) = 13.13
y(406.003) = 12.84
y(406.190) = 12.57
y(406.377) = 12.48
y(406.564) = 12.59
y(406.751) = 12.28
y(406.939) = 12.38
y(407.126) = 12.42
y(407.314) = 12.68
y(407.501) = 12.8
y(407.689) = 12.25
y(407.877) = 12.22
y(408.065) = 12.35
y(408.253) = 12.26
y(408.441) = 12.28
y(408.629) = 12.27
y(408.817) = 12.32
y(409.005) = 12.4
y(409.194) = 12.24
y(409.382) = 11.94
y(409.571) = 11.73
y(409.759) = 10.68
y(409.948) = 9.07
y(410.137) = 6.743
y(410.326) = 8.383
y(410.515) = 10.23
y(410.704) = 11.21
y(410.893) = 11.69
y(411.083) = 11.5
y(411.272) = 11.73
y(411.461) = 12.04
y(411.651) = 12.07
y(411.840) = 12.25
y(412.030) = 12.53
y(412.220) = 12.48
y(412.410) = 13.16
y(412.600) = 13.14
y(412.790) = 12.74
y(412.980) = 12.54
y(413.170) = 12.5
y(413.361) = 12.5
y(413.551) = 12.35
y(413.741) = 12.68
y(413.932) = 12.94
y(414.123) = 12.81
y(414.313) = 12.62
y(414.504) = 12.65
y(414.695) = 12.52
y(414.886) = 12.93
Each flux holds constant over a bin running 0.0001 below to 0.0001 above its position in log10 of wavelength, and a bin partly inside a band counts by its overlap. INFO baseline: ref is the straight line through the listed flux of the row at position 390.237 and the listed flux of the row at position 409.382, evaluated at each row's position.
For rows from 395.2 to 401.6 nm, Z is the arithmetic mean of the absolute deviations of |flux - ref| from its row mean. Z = 0.8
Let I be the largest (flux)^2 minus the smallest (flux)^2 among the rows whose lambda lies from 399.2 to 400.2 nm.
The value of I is 5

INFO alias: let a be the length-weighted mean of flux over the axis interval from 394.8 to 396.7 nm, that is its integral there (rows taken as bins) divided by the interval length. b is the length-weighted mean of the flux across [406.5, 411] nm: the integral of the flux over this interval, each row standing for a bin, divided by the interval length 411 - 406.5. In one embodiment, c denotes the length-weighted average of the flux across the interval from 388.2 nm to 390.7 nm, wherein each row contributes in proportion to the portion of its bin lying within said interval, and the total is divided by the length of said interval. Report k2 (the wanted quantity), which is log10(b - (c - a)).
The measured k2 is 1.09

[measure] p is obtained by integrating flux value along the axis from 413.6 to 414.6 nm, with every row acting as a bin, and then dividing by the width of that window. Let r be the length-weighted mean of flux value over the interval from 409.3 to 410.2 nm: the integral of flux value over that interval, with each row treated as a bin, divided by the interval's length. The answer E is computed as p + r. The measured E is 22.8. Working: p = 12.73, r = 10.1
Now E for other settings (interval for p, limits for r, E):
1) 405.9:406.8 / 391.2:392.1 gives 25.5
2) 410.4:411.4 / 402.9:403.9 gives 24.4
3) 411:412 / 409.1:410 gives 23.2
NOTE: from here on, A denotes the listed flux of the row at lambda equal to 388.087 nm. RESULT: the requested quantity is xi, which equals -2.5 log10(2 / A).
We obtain 1.89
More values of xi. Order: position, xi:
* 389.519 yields 1.91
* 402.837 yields 2.04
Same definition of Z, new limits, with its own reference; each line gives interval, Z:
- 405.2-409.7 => 0.2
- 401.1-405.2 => 0.2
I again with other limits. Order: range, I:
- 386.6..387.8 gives 24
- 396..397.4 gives 114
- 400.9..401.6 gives 9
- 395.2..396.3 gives 38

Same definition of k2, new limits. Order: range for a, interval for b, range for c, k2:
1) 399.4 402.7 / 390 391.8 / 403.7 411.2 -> 1.13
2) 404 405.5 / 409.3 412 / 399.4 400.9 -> 1.03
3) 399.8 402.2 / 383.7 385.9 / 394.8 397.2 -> 1.16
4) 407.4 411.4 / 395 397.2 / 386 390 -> 1.02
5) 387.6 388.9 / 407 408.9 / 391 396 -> 1.04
